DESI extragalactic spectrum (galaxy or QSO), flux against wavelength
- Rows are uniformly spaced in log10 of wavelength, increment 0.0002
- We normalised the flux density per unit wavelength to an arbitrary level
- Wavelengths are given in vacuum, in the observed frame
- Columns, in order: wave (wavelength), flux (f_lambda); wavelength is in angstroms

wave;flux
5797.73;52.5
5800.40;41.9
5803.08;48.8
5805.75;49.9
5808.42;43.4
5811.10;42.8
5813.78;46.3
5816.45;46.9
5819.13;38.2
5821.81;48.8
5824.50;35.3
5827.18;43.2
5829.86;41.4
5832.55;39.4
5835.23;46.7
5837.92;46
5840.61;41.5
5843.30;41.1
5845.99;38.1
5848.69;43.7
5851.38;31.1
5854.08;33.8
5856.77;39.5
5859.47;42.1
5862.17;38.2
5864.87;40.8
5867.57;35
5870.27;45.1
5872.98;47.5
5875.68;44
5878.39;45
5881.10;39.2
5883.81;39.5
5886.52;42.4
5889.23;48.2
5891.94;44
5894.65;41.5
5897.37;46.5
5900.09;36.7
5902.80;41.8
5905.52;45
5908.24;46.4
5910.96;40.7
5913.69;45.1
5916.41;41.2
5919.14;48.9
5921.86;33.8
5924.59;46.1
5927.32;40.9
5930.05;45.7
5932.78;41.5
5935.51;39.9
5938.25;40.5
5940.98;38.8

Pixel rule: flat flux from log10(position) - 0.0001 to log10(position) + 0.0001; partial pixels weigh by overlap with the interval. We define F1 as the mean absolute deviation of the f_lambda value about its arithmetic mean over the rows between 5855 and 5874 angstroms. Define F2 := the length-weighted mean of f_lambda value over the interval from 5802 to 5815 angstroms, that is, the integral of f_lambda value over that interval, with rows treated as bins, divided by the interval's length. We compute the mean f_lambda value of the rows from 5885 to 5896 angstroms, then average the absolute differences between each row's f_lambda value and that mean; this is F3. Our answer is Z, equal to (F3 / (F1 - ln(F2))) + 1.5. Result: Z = -1.8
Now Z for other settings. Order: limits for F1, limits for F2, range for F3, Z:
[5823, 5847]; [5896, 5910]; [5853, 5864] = -0.6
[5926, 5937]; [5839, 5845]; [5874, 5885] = 0.1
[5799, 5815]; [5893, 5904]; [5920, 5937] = -1.9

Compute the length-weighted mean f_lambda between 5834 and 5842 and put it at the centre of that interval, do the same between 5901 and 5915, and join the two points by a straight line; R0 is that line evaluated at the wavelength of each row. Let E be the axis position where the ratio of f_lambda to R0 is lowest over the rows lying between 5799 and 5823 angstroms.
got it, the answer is 5819.13 angstroms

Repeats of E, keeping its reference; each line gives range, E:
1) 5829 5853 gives 5851.38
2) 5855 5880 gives 5867.57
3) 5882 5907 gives 5900.09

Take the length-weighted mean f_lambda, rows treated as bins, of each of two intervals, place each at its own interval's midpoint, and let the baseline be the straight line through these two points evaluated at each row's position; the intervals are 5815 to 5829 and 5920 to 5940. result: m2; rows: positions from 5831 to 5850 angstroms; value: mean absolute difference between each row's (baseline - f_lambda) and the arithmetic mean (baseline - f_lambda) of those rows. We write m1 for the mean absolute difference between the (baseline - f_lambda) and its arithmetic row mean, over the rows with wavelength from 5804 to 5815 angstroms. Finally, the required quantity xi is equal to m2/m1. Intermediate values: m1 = 2.5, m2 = 2.7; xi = 1.1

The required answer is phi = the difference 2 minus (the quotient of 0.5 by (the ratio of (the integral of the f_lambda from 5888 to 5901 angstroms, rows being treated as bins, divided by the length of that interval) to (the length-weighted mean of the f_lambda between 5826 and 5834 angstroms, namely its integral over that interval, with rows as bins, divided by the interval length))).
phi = 1.52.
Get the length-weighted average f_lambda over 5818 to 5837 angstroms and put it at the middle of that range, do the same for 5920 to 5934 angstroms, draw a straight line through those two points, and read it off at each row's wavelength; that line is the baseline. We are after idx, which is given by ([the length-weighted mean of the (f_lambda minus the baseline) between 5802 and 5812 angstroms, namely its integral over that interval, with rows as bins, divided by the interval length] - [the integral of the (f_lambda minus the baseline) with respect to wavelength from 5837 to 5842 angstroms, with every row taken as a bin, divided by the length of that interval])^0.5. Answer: 1.7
